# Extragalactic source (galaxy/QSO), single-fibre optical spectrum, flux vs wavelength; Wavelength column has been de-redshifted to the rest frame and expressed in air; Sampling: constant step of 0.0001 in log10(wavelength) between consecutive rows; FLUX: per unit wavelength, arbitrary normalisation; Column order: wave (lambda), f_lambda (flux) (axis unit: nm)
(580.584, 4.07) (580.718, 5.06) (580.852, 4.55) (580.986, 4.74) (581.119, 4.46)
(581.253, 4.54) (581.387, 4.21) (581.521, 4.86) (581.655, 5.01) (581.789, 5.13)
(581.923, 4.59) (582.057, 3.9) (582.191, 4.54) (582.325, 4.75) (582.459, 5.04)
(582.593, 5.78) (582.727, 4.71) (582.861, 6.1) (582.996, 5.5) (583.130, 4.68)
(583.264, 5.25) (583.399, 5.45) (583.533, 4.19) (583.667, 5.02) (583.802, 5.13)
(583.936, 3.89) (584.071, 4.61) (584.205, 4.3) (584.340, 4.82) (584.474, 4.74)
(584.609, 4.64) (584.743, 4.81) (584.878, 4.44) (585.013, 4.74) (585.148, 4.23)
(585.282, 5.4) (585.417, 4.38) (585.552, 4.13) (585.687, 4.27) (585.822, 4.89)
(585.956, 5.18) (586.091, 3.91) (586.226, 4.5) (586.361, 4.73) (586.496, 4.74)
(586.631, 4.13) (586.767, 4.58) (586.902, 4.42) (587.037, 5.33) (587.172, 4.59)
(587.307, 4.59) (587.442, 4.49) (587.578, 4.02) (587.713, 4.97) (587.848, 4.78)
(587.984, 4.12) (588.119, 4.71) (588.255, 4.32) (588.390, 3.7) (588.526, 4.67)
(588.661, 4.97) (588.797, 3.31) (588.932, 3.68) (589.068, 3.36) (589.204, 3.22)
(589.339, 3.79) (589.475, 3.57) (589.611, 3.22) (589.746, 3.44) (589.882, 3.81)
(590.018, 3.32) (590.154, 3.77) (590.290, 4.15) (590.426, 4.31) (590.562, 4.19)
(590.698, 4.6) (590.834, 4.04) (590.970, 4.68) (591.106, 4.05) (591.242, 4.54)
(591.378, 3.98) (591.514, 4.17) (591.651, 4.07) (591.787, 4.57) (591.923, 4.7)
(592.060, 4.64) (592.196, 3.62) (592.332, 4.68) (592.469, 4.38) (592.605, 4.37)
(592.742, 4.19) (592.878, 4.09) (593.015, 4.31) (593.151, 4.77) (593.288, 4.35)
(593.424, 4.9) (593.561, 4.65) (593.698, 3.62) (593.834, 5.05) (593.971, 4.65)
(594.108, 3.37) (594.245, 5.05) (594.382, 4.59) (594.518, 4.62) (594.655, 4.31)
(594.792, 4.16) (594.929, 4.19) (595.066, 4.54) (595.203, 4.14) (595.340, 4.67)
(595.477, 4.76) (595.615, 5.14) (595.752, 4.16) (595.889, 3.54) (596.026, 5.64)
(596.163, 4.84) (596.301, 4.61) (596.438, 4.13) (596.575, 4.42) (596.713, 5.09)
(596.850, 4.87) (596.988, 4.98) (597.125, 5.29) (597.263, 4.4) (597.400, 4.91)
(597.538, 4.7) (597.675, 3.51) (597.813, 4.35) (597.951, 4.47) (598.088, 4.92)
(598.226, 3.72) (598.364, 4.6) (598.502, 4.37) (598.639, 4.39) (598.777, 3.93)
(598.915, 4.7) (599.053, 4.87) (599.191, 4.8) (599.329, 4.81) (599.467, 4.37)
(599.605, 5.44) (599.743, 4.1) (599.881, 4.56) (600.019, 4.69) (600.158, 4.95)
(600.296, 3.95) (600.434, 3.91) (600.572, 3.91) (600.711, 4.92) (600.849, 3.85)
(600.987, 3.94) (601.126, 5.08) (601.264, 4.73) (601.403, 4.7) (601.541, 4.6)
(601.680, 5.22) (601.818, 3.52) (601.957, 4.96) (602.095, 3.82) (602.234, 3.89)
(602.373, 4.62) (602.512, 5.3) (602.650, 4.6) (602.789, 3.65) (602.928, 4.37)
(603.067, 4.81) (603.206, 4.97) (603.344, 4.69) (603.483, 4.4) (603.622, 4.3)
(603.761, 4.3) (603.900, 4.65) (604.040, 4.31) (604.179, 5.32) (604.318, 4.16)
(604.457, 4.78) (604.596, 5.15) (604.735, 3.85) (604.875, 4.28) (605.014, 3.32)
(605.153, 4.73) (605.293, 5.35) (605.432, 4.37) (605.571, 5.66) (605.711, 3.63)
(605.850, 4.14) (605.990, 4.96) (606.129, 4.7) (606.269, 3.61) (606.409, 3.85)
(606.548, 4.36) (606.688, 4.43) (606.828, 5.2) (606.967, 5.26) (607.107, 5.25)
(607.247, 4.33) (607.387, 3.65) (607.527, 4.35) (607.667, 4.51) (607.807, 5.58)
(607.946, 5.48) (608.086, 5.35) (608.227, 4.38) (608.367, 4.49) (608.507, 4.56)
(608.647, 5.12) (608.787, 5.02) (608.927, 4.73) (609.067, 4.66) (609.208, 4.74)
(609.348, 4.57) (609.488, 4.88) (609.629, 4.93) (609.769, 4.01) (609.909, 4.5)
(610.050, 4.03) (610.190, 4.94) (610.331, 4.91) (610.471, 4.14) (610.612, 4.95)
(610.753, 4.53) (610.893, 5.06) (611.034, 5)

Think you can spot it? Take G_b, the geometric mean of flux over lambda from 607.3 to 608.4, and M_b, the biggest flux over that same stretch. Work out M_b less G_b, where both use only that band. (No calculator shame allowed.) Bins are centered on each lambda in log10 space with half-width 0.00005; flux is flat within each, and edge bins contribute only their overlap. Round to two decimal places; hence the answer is 0.90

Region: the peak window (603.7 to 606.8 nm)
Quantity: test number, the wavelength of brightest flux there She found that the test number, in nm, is 605.571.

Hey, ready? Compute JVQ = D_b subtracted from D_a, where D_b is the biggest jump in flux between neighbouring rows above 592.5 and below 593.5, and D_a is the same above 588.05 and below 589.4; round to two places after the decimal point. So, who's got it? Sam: 1.11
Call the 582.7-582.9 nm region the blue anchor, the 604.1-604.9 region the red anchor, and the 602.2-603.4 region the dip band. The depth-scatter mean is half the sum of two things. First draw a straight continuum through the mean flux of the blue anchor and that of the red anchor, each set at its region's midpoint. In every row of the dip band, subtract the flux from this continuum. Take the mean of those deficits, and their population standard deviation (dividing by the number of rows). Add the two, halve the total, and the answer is 0.30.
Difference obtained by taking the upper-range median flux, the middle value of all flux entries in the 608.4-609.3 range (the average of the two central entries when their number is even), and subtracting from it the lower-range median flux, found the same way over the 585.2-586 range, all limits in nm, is 0.10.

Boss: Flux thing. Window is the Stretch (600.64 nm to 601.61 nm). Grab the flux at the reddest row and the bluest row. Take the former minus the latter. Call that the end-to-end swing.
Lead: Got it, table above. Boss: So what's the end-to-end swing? -0.3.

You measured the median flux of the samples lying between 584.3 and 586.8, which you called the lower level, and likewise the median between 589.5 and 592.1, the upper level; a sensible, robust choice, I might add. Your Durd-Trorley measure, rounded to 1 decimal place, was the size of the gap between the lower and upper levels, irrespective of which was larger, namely 0.5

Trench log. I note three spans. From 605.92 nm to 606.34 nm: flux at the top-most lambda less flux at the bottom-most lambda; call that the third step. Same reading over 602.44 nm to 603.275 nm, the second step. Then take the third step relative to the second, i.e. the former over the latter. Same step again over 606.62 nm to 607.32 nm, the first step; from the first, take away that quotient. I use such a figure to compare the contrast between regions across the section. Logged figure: -4.2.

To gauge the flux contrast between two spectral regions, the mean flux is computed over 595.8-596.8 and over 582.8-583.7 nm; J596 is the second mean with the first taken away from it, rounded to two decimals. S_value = 0.56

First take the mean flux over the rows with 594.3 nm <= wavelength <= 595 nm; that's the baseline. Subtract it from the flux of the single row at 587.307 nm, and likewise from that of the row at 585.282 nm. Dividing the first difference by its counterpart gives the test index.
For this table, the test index 0.2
